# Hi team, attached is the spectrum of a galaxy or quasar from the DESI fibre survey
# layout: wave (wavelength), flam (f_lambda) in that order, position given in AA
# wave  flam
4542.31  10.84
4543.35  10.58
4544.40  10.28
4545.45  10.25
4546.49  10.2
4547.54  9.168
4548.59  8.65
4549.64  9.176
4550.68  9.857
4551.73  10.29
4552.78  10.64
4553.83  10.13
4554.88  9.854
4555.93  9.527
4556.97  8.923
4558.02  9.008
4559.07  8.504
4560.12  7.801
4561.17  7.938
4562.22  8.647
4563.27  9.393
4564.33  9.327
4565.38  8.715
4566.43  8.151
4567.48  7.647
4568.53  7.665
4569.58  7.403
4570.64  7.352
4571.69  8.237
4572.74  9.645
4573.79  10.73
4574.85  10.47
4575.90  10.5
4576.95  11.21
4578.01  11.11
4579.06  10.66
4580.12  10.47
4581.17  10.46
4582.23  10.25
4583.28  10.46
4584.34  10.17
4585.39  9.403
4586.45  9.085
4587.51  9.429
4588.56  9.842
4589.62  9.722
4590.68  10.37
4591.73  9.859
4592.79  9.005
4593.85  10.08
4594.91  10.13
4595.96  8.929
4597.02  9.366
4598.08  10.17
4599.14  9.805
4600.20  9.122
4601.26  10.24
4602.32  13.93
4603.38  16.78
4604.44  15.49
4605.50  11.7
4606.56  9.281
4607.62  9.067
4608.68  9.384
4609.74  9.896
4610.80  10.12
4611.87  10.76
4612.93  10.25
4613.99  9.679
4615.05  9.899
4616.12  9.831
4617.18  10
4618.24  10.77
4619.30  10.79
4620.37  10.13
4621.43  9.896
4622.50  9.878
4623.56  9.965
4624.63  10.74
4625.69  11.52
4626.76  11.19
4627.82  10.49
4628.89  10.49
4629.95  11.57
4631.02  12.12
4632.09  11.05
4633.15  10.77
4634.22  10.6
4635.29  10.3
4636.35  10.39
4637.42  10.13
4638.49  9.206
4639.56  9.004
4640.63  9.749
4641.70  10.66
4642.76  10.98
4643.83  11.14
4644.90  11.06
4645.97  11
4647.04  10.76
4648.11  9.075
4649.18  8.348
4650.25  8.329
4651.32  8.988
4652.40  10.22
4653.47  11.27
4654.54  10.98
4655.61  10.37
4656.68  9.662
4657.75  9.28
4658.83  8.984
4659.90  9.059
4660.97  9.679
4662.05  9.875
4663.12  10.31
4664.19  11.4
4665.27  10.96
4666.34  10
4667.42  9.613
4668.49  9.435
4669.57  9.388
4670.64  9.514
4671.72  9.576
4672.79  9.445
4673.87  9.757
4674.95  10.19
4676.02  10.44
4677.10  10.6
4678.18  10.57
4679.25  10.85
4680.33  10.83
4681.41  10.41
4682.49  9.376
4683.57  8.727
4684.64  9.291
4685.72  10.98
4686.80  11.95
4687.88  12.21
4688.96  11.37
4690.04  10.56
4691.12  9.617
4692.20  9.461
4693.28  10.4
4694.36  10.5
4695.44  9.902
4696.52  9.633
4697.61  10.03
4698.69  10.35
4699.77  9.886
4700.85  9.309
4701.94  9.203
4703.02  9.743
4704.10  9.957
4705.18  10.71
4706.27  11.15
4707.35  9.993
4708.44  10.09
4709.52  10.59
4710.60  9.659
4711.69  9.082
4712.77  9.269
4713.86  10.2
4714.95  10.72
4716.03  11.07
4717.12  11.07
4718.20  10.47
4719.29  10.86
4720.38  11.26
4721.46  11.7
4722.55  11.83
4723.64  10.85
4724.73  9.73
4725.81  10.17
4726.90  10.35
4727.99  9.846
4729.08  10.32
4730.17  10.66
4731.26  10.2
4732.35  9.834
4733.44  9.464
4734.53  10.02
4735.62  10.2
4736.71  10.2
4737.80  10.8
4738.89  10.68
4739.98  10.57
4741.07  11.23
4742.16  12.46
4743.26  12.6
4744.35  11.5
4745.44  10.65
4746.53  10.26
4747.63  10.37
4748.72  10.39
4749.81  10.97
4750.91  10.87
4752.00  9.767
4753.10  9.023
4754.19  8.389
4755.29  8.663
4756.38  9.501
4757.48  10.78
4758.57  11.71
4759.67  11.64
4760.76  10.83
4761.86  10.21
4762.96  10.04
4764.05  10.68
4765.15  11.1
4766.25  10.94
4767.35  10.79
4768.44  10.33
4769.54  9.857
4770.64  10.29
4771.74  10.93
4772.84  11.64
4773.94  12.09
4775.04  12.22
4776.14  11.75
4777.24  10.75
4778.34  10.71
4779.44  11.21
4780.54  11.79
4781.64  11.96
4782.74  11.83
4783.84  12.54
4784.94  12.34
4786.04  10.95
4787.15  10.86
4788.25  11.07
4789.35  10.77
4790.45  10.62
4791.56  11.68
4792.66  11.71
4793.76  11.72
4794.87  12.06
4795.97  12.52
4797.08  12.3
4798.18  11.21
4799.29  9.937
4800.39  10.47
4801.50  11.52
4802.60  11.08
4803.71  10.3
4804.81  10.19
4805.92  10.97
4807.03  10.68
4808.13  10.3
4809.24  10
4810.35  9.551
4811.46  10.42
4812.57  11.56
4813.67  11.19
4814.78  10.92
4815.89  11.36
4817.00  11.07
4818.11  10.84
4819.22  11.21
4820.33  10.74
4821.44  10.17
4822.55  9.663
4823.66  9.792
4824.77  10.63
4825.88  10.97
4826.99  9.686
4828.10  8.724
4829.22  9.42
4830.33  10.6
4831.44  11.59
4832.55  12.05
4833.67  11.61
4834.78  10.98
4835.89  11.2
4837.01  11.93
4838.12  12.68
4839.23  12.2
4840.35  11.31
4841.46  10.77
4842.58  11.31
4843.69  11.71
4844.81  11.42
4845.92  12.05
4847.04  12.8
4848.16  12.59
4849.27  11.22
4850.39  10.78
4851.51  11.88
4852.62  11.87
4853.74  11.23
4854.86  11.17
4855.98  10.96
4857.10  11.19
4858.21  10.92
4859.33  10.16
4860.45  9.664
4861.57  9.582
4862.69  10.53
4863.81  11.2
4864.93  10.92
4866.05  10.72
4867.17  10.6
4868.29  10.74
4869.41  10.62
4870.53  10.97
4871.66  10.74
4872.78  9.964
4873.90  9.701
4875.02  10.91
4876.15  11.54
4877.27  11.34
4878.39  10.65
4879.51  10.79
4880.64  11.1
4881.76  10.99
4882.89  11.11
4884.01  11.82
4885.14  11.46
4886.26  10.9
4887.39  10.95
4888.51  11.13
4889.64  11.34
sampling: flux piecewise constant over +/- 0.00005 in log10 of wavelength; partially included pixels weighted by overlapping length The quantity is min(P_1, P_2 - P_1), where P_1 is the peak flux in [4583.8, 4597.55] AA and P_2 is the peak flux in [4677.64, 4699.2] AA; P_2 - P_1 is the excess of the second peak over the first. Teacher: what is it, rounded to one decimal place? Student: 1.8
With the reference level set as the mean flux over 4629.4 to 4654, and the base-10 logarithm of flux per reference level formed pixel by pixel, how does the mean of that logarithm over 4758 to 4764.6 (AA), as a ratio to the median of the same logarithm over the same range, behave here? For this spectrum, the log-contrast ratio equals 1.2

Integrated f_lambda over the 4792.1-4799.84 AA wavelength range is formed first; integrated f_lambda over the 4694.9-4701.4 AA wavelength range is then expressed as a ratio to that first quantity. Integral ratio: 0.71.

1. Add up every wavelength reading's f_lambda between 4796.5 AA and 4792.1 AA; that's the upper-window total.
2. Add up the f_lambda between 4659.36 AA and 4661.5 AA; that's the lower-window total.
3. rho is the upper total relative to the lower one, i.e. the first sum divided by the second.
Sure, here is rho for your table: 2.56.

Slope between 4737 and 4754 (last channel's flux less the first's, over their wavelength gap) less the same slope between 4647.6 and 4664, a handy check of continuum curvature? -0.198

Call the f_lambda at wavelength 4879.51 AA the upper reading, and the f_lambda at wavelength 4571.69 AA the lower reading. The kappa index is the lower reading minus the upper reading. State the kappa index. -2.55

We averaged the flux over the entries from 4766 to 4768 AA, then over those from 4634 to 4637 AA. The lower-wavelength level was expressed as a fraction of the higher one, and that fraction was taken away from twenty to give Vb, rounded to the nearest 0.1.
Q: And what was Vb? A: 19.0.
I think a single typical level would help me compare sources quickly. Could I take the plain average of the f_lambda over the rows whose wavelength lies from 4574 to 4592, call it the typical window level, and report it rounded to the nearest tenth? 10.2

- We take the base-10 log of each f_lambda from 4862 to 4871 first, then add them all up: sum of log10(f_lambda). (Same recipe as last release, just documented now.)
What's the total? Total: 8.3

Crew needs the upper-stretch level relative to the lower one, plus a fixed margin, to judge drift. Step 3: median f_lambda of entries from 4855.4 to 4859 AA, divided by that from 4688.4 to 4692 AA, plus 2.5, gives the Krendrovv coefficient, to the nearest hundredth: 3.54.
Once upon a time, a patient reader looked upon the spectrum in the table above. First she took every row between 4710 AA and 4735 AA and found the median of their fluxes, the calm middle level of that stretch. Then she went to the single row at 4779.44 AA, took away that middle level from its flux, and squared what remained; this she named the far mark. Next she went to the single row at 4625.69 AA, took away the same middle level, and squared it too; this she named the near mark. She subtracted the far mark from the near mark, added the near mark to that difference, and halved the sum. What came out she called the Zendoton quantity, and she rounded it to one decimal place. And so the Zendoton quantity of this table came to 1.0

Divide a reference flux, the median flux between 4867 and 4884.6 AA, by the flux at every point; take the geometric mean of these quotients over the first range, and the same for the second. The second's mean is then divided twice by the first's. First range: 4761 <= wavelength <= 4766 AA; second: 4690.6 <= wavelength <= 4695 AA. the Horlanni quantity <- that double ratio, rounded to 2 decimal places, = 1.02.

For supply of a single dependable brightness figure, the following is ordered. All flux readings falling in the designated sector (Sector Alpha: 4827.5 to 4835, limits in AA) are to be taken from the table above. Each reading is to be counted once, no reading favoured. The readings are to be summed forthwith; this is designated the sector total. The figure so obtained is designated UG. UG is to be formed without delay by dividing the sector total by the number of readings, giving 10.7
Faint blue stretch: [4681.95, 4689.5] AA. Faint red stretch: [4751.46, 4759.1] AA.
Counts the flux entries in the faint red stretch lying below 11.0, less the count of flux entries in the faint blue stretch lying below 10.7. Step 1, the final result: 3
